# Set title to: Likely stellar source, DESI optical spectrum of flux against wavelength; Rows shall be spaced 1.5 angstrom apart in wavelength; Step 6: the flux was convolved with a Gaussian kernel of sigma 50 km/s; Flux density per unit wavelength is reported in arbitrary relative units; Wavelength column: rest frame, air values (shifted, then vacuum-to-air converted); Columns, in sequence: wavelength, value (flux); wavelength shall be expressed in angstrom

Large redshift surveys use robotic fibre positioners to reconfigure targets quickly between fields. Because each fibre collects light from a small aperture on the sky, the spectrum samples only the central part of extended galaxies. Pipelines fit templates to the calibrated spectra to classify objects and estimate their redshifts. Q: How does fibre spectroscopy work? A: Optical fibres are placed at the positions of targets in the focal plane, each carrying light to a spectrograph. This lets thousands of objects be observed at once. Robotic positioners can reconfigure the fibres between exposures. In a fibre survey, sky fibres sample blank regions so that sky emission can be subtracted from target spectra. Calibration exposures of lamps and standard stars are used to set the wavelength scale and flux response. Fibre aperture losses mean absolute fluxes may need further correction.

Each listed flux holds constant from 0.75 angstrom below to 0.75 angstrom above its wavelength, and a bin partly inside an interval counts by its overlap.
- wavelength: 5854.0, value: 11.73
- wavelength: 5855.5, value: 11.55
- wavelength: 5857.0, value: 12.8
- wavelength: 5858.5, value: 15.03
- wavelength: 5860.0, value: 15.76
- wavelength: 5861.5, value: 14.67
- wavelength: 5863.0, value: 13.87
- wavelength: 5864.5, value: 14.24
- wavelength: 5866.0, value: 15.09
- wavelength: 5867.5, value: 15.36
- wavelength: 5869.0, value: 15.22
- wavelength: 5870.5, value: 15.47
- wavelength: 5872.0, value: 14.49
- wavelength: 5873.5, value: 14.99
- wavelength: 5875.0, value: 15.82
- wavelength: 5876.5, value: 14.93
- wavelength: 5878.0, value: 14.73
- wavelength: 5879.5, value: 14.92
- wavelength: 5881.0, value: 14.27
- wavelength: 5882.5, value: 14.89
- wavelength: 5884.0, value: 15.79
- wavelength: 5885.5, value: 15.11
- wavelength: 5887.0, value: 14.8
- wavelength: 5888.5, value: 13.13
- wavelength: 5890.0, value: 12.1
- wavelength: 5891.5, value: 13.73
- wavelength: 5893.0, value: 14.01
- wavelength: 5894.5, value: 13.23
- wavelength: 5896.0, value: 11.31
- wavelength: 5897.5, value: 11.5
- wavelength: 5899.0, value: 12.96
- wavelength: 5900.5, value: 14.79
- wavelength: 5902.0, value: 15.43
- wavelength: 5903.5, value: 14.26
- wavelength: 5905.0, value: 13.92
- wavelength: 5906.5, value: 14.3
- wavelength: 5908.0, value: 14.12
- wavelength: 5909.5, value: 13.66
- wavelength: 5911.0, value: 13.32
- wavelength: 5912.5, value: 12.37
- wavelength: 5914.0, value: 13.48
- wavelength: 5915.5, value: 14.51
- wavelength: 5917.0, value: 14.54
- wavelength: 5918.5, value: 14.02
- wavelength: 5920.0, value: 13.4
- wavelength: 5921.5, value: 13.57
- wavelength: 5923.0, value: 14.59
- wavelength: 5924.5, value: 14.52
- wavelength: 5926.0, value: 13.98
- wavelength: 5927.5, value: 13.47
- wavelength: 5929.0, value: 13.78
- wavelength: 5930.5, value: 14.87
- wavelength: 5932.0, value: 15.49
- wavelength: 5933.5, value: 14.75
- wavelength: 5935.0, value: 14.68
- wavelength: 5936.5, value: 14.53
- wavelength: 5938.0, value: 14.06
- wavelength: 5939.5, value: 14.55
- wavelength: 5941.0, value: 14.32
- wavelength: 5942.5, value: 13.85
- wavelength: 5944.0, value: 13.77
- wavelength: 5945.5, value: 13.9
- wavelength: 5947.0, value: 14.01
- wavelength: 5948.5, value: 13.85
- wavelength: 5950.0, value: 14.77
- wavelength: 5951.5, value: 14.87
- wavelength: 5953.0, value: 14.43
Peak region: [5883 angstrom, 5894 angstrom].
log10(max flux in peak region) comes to 1.20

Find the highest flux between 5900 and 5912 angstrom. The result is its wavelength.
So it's 5902.0 angstrom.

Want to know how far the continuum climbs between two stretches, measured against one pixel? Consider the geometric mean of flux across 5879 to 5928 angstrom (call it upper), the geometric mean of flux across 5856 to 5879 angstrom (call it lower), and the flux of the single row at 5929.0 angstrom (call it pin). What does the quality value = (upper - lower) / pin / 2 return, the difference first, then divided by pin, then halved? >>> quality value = -0.04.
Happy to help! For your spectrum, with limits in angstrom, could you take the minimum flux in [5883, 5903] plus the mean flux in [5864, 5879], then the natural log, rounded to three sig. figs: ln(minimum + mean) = 3.27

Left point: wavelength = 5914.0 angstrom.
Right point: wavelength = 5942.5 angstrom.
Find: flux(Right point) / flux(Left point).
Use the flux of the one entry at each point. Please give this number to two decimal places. 1.03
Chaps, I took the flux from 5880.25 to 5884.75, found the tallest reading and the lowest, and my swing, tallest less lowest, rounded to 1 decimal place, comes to 1.5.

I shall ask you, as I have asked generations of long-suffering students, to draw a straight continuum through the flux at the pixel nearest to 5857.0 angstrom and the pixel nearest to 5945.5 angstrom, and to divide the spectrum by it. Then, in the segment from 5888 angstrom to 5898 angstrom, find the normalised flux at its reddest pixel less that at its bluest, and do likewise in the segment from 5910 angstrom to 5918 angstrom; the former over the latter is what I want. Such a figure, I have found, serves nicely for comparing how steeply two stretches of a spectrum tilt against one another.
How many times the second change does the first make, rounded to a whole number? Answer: -2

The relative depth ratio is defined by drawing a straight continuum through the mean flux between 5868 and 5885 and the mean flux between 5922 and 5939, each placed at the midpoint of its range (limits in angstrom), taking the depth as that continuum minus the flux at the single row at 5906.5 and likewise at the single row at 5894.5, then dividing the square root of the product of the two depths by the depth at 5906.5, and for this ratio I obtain 2.0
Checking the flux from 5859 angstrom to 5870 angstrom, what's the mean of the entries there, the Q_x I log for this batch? 14.9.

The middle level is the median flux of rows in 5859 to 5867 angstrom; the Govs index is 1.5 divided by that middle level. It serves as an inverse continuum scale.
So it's 0.102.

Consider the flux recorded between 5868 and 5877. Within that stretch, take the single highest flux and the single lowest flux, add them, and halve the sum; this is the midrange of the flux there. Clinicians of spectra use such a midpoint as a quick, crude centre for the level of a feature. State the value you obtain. 15.2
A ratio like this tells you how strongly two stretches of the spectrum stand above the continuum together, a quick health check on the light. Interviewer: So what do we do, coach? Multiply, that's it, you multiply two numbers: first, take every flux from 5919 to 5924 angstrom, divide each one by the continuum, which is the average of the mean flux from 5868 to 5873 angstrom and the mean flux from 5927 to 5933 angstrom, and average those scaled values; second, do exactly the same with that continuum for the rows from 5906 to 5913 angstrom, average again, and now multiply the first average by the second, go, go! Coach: 0.87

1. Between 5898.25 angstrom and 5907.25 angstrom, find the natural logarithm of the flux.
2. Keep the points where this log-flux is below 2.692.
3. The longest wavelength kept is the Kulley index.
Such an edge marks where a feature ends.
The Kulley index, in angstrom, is 5906.5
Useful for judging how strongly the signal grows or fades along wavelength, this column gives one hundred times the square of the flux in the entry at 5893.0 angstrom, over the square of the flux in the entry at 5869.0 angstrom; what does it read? 85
